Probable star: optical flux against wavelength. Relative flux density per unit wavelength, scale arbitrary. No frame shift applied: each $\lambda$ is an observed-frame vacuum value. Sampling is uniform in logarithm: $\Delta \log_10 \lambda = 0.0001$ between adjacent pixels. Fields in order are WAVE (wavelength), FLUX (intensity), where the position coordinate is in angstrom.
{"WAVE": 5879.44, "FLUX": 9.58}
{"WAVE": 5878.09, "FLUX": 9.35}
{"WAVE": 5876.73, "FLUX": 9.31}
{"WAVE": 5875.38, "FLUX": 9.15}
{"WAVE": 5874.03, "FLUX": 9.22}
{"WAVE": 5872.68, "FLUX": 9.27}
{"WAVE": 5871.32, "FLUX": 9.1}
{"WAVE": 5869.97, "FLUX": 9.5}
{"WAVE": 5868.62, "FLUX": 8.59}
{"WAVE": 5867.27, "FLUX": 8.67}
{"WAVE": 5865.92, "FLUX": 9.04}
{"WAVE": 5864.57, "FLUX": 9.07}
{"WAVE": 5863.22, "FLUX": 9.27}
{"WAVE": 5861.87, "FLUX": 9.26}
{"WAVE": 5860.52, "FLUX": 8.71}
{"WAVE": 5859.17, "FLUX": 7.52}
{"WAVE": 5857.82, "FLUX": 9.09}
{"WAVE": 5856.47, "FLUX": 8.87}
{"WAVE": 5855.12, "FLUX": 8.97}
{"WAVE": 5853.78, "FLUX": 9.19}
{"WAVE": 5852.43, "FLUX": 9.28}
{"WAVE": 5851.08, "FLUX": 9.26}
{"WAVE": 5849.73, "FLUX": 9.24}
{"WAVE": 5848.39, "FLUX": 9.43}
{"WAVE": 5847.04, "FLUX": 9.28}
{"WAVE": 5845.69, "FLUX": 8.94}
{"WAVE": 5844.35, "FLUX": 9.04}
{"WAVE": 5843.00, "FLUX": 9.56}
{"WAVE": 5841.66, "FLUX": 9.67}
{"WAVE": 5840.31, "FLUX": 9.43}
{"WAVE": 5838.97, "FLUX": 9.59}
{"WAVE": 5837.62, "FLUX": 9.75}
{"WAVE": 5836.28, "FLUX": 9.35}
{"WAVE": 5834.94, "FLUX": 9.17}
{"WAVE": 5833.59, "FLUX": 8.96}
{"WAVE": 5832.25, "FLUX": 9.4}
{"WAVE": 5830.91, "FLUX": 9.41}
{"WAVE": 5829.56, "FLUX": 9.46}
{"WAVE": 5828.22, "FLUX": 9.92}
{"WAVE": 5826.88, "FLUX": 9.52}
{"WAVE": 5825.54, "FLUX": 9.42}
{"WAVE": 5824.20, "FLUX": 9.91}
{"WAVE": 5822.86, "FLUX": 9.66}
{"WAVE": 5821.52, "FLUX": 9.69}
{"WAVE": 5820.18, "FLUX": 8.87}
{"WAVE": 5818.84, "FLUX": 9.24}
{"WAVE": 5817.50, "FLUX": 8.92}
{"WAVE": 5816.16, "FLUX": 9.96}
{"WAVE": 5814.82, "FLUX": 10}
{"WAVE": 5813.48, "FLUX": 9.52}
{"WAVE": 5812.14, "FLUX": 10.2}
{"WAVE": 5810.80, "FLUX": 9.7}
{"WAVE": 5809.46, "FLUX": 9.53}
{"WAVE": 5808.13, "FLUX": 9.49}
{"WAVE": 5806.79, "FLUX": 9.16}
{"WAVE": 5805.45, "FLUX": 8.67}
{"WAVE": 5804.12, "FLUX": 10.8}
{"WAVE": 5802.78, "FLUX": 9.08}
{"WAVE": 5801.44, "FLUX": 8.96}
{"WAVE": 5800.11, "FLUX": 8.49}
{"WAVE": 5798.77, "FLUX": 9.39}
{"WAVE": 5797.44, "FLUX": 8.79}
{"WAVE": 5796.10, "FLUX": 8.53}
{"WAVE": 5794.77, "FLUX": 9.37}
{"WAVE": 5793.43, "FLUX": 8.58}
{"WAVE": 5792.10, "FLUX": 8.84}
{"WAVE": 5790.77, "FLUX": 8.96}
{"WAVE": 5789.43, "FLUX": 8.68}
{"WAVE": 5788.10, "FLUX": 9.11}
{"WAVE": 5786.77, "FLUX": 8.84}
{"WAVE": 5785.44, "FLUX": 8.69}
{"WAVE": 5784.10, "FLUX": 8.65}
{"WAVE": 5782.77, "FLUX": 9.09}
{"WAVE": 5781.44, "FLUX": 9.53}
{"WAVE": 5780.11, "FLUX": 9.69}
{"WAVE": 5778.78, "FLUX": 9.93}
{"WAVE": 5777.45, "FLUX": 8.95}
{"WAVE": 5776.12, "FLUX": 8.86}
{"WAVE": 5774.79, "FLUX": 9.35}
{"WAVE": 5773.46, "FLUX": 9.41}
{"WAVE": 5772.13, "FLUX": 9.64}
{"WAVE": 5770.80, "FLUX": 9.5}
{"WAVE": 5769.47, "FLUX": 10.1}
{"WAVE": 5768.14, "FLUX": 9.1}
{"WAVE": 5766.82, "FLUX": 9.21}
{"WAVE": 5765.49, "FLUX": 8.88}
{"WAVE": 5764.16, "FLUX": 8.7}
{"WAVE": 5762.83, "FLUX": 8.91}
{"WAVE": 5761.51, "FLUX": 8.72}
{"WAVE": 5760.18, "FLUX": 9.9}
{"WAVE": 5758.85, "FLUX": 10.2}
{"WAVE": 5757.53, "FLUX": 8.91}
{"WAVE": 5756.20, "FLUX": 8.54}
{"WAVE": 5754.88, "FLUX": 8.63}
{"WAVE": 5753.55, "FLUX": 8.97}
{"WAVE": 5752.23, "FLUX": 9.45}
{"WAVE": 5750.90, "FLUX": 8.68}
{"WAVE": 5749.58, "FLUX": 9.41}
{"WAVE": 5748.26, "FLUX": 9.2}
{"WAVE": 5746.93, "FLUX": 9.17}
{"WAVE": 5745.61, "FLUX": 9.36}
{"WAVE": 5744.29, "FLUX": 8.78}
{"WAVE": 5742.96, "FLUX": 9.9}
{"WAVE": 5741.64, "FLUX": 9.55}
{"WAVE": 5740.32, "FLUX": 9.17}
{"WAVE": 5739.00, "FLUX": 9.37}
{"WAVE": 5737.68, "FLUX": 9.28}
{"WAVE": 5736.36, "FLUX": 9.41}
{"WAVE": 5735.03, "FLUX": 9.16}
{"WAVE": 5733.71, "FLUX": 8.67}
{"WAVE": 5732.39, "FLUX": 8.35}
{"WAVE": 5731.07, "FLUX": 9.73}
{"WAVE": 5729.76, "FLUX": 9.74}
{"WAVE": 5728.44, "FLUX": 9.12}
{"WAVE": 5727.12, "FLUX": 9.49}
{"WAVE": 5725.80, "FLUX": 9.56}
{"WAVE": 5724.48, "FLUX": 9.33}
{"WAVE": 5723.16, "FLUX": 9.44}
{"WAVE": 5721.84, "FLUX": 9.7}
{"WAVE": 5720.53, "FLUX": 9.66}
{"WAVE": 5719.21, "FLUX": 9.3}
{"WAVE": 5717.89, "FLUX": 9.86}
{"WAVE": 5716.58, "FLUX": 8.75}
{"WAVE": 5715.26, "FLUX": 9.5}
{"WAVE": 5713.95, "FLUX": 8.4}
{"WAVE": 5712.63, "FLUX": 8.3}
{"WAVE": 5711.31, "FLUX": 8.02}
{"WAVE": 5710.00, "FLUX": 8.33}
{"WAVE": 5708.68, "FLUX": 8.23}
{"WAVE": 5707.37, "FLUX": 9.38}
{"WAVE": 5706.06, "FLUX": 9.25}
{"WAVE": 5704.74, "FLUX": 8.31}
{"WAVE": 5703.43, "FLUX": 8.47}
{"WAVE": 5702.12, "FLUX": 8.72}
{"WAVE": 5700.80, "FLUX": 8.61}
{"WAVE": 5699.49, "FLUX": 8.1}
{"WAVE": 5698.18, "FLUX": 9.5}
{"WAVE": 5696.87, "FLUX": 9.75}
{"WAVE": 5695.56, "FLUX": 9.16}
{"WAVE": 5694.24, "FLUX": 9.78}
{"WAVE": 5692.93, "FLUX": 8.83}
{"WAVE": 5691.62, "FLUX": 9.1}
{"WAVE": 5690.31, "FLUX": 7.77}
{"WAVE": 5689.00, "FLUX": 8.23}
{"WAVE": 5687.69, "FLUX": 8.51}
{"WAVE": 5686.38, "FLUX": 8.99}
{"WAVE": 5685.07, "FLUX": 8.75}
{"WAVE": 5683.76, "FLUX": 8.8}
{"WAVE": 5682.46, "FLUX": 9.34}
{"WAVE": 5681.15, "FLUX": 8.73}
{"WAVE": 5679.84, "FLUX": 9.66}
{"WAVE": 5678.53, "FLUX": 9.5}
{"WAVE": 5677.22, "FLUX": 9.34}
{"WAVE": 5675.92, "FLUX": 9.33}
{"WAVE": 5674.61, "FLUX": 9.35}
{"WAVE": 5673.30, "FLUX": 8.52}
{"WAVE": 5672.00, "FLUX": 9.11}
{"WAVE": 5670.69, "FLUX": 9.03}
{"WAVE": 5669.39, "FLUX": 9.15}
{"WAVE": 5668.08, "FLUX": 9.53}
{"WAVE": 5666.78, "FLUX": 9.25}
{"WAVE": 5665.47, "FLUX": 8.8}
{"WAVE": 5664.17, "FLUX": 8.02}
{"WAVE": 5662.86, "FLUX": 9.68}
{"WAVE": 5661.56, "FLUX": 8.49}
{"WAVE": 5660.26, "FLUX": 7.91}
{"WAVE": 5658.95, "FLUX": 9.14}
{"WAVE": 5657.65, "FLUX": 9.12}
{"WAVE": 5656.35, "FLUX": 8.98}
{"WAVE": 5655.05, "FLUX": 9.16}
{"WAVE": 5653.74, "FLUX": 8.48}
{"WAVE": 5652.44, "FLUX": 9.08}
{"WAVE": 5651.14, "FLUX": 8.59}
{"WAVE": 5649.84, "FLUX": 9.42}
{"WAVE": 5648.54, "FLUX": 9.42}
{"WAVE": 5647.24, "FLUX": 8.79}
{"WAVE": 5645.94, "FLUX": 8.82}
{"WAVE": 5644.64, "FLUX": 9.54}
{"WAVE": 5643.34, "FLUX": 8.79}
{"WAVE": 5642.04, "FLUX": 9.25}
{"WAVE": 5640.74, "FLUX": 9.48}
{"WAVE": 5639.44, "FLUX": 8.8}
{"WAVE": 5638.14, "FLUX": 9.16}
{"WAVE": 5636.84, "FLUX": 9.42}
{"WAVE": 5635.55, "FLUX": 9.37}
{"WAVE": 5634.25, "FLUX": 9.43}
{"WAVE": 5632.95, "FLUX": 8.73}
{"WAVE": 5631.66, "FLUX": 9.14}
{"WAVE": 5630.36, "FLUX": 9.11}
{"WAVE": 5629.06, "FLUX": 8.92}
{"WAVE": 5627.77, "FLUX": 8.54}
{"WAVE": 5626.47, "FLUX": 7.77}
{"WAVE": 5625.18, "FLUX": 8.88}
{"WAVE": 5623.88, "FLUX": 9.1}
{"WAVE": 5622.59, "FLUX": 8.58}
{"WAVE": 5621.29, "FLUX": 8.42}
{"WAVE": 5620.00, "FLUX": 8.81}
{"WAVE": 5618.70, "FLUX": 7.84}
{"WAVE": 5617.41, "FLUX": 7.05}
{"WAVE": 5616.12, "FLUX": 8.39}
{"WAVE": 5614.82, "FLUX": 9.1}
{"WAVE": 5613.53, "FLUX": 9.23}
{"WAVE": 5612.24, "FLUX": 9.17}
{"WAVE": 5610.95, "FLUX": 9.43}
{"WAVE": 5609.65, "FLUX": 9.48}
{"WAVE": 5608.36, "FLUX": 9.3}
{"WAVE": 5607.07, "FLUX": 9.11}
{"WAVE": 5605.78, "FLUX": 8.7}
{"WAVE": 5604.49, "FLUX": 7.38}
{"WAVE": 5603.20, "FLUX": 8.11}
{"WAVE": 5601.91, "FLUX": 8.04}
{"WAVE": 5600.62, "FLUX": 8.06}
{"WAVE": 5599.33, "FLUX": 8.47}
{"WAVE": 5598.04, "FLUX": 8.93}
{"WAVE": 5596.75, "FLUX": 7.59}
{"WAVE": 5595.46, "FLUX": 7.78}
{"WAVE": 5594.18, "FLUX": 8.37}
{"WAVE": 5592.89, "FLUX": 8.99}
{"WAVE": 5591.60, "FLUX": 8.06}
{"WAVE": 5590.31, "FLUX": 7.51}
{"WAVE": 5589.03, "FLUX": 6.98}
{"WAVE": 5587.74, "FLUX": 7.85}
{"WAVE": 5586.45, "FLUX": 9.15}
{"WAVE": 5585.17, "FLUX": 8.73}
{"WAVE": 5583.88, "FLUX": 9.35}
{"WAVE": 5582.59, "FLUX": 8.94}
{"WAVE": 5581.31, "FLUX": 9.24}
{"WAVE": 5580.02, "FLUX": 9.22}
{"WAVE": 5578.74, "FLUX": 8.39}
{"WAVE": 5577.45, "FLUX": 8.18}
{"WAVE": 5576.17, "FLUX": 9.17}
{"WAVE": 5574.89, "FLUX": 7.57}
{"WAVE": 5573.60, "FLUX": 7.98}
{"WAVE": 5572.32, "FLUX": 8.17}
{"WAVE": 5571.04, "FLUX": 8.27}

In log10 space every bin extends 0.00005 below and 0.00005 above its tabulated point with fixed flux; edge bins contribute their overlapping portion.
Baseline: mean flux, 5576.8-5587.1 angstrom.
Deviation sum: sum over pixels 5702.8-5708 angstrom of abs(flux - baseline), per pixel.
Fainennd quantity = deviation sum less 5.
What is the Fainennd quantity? -3.15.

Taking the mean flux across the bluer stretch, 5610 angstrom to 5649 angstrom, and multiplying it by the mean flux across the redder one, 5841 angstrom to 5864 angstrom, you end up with 81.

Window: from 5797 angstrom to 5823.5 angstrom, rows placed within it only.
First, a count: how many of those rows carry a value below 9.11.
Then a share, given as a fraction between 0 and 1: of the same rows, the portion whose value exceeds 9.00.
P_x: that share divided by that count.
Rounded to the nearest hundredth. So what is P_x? 0.10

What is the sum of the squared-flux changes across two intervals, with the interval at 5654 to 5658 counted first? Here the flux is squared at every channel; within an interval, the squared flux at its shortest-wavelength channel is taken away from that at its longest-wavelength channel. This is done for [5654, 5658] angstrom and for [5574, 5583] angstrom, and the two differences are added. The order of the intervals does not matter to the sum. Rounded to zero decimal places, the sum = 22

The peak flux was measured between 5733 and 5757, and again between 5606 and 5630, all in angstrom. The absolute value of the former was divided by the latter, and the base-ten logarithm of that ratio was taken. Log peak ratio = 0.0188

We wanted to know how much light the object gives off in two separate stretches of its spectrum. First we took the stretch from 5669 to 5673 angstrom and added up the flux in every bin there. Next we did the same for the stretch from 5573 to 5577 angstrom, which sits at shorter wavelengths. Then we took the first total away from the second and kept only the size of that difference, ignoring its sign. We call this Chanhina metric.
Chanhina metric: 2.6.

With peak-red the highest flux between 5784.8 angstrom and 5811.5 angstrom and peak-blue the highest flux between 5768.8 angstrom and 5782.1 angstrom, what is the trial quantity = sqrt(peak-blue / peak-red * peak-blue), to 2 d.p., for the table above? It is 3.07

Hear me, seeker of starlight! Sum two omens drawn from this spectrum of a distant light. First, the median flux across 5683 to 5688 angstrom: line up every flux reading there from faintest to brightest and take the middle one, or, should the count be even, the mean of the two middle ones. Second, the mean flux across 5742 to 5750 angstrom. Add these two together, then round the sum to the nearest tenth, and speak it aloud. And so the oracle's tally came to 18.1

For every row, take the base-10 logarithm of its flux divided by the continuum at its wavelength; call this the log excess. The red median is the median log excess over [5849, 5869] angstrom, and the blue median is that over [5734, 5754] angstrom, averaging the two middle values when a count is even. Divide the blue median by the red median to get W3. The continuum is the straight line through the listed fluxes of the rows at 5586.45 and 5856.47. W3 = 1.4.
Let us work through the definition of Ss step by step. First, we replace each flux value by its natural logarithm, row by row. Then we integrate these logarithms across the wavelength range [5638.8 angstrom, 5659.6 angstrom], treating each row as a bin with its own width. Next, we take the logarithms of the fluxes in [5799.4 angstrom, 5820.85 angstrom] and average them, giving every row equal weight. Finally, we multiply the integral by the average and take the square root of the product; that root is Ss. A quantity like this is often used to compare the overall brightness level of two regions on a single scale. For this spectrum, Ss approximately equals 10.1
